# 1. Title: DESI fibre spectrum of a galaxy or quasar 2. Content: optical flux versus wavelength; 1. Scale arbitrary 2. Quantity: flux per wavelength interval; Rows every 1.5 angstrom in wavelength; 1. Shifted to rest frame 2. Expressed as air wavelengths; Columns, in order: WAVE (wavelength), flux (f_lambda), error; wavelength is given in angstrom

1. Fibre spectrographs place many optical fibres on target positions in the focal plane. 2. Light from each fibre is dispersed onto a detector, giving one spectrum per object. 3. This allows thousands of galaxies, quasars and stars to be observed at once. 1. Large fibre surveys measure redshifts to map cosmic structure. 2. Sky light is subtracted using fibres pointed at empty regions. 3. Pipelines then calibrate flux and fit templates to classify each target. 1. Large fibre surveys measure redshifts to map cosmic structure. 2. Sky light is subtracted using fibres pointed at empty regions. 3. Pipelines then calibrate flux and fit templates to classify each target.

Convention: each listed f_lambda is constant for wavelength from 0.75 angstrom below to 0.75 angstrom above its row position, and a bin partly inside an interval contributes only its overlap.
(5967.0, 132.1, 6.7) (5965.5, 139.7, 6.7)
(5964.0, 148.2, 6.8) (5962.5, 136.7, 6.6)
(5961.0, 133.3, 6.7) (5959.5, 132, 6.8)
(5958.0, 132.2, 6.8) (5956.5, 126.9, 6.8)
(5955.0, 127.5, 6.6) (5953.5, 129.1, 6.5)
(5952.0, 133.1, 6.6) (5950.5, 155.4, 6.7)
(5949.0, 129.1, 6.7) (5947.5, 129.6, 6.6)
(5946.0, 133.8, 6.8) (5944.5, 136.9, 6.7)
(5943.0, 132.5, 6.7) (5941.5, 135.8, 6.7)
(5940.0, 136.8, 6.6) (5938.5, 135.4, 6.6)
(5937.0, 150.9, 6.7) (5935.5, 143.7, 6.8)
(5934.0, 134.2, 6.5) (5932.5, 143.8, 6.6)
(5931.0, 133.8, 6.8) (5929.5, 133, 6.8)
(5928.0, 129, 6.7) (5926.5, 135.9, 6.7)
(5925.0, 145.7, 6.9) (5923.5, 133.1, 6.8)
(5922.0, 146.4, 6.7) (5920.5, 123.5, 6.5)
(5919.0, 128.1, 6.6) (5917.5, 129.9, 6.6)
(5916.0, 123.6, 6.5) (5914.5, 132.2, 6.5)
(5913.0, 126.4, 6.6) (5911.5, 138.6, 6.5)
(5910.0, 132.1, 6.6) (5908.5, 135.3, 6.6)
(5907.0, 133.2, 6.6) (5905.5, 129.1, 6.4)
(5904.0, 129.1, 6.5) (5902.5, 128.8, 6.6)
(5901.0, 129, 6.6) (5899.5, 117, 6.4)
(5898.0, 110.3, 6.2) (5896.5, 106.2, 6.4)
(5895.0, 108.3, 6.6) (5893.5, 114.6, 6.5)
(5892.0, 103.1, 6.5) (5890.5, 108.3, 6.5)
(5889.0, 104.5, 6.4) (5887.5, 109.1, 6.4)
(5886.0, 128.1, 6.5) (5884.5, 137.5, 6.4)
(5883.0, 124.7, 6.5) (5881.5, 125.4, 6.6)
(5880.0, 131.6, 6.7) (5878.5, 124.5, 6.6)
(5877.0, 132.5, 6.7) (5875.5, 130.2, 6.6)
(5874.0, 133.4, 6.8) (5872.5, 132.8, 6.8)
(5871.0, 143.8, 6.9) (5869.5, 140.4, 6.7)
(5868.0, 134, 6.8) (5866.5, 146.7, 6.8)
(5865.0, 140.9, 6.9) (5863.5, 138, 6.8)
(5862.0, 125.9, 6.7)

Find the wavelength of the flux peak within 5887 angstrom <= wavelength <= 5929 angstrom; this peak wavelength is 5922.0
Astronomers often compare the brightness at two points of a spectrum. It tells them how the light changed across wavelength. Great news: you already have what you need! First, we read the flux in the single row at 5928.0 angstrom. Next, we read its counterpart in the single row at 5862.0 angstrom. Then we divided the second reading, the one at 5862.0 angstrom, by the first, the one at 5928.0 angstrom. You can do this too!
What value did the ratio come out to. 0.98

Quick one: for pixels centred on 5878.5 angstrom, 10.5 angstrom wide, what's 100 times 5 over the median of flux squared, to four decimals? 0.0295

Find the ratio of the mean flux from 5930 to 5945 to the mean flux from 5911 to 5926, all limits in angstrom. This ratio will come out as 1.04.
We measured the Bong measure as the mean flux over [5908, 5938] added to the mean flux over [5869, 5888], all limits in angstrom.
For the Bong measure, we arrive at 265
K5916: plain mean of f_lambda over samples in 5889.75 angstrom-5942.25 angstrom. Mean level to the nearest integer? 129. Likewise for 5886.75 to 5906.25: 115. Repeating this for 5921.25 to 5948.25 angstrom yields 137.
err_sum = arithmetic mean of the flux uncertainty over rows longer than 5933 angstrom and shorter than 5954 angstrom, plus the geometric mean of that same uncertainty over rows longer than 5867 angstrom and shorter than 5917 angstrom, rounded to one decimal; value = 13.2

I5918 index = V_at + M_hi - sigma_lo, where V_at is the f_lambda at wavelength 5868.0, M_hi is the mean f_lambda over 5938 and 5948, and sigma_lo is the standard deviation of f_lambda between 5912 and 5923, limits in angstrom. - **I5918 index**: 261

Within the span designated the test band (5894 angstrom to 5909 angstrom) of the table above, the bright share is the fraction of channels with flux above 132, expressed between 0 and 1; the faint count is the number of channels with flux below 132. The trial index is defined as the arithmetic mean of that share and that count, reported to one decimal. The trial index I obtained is 4.1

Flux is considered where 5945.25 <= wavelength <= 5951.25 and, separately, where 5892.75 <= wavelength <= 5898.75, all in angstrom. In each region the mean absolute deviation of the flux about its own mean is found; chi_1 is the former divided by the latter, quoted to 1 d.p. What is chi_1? 3.5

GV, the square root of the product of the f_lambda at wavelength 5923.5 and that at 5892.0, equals 117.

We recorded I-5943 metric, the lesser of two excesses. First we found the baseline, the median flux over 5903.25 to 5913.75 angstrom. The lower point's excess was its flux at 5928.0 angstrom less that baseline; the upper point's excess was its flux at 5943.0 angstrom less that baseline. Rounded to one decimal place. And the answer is -3.1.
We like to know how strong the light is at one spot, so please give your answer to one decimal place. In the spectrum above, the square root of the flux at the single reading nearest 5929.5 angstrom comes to 11.5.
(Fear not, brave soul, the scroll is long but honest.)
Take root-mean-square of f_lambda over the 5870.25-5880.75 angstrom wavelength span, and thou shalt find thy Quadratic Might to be 133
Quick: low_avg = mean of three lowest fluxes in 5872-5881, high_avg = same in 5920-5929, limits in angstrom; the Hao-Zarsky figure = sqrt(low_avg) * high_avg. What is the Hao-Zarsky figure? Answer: 1459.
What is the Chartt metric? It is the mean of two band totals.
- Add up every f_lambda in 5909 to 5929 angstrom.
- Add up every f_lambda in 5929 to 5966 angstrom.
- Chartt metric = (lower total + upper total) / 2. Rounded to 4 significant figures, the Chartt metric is 2564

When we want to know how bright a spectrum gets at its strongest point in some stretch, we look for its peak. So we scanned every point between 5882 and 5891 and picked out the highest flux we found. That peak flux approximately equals 137.5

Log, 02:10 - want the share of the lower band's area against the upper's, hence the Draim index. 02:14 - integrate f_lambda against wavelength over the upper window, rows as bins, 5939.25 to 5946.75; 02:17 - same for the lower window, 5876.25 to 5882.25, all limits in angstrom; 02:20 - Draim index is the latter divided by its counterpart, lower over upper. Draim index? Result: 0.8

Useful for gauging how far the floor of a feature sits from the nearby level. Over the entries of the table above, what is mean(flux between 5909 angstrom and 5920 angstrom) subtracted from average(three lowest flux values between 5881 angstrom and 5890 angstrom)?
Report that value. -17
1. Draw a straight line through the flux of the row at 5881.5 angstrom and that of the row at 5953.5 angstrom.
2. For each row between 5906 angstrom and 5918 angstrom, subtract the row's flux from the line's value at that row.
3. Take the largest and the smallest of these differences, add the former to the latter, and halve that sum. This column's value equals -4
